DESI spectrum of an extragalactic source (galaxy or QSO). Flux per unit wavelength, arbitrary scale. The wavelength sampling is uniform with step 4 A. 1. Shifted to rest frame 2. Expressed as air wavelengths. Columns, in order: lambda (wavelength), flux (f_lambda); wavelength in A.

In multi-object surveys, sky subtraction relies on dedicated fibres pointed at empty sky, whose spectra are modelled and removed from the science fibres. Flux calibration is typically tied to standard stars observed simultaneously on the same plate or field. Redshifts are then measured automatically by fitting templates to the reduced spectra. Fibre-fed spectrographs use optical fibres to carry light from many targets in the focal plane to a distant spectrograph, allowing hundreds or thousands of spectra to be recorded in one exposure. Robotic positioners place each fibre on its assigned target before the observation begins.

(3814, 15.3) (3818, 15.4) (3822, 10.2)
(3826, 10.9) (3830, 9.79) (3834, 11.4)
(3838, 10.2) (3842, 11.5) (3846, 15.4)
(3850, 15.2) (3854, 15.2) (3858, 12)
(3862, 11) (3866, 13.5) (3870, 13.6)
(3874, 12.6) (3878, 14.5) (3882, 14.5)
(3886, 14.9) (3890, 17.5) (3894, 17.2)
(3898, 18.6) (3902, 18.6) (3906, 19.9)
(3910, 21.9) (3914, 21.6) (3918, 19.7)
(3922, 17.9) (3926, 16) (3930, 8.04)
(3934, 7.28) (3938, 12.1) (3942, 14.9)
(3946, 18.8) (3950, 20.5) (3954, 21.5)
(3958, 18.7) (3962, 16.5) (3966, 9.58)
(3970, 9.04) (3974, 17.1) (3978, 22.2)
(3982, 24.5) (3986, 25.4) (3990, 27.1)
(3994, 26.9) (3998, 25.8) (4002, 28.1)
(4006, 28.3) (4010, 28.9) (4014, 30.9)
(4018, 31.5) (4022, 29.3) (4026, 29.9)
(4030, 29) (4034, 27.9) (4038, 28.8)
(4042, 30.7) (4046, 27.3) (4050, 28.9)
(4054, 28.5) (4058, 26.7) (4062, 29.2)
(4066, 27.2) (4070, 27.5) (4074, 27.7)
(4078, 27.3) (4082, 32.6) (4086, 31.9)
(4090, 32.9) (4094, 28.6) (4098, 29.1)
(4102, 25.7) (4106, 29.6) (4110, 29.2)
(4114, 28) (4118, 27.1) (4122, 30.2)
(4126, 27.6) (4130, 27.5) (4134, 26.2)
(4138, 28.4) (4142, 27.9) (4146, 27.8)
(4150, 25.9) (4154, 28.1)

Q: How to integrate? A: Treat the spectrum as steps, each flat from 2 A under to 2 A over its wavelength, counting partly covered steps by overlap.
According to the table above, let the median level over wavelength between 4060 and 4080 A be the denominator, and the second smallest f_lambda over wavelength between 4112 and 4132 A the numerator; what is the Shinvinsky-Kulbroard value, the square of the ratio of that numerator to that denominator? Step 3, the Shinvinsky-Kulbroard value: 1.0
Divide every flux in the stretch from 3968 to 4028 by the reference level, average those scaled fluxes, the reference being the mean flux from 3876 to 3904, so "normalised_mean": 1.6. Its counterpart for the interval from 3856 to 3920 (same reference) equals 1.0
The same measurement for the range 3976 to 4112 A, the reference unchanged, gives 1.7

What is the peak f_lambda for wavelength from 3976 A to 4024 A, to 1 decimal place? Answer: 31.5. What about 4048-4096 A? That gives 32.9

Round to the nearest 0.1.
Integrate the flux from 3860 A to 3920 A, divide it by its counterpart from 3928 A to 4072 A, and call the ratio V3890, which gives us 0.3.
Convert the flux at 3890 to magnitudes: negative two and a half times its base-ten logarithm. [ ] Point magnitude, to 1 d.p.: -3.1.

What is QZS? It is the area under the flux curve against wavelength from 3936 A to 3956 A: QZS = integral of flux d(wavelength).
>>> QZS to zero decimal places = 351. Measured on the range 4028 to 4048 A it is 575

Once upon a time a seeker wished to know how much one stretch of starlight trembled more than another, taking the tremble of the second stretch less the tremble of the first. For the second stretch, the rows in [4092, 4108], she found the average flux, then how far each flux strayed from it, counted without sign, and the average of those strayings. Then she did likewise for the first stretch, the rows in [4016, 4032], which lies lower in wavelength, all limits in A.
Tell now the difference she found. 0.5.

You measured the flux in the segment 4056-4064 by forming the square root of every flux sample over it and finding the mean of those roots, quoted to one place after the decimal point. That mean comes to 5.3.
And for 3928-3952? 3.6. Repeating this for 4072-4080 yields 5.2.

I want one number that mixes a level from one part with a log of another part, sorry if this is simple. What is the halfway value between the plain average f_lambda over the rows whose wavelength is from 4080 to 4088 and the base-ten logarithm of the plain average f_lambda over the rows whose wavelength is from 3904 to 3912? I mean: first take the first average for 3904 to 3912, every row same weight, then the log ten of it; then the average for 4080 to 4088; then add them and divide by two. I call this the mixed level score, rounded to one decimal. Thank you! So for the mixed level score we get 16.8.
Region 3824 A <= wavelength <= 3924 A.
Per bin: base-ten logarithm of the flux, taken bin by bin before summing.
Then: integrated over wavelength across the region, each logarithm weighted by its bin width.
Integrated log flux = 117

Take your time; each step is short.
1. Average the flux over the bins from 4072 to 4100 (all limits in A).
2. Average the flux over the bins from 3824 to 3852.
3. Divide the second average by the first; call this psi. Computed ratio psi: 0.402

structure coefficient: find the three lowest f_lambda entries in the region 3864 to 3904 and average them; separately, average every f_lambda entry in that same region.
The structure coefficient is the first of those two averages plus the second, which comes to 29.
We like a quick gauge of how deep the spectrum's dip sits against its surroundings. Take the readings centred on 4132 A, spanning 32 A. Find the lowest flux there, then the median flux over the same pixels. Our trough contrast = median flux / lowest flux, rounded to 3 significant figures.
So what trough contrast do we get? 1.06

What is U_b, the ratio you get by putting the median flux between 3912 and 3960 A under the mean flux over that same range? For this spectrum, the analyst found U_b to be 0.90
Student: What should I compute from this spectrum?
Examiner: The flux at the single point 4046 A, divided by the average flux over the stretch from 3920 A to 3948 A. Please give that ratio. 2.0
